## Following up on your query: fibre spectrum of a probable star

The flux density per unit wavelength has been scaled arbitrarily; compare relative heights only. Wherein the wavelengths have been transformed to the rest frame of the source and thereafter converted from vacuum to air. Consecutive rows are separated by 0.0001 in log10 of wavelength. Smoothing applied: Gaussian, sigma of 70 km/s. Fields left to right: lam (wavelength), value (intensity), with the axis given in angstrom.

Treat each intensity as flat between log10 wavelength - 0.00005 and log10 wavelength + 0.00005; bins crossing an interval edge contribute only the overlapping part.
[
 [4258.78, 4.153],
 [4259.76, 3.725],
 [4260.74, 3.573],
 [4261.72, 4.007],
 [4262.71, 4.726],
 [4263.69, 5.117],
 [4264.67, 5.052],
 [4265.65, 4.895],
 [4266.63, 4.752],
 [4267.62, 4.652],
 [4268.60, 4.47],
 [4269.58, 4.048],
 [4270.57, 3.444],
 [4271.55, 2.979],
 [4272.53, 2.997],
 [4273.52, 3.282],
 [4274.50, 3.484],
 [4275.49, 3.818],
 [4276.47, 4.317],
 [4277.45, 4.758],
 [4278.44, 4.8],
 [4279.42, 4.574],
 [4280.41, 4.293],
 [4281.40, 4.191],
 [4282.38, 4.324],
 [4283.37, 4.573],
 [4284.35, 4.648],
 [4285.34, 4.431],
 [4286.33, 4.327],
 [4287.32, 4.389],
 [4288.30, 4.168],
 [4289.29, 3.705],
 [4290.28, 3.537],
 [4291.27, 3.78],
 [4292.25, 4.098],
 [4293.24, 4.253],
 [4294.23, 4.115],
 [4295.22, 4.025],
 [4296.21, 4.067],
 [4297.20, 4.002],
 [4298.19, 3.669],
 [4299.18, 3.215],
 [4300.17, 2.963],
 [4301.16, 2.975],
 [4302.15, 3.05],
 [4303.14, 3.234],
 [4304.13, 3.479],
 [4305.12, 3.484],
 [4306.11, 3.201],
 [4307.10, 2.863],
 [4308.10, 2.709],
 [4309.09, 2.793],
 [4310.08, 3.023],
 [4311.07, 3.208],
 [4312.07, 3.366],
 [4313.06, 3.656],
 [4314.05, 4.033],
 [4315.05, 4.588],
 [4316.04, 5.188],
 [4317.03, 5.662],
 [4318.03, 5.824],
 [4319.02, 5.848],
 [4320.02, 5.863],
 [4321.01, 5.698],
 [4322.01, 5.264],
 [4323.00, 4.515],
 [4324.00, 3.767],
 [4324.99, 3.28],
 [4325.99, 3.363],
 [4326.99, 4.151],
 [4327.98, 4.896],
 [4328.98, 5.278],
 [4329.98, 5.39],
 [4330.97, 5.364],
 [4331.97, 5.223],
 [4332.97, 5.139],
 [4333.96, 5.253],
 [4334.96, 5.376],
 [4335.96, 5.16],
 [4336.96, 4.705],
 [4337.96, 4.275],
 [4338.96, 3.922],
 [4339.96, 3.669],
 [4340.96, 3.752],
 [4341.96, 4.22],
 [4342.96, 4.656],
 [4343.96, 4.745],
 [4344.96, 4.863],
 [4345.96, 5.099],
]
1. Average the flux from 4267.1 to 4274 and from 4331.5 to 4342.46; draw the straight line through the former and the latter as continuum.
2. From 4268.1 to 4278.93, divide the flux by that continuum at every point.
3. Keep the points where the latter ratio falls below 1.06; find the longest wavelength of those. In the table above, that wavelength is 4275.49 angstrom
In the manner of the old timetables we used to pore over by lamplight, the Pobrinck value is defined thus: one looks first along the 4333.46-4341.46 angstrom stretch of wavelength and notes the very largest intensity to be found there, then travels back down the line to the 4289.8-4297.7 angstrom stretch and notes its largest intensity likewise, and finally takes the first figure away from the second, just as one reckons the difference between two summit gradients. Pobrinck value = -1.1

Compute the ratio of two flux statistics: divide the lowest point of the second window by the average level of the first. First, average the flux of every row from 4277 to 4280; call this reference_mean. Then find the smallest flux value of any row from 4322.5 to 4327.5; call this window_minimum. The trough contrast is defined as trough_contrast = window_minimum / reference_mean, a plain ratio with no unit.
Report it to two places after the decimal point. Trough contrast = 0.70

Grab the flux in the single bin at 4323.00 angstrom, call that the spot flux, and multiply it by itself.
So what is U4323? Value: 20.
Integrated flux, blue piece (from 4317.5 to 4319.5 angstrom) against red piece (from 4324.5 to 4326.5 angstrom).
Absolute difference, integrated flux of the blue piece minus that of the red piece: 5.0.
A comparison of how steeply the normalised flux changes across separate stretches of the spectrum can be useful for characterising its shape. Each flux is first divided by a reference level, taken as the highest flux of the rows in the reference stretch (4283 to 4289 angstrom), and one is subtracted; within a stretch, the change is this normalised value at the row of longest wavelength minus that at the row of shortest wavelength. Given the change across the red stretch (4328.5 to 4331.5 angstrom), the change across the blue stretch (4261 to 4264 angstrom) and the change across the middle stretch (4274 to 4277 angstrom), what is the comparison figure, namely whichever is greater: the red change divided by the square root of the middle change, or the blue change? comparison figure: 0.24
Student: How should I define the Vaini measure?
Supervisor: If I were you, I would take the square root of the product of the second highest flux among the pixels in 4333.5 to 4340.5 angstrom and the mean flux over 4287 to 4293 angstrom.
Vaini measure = 4.6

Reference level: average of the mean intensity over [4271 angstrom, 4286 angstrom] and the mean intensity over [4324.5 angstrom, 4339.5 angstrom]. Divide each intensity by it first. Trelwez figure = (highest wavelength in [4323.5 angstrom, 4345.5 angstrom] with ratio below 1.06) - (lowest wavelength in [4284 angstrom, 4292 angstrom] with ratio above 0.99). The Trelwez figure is 58.6 angstrom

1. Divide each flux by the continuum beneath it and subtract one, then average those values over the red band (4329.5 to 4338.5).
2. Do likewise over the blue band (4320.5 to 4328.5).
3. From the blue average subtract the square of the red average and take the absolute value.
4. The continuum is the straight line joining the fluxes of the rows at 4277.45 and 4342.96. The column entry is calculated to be 0.08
